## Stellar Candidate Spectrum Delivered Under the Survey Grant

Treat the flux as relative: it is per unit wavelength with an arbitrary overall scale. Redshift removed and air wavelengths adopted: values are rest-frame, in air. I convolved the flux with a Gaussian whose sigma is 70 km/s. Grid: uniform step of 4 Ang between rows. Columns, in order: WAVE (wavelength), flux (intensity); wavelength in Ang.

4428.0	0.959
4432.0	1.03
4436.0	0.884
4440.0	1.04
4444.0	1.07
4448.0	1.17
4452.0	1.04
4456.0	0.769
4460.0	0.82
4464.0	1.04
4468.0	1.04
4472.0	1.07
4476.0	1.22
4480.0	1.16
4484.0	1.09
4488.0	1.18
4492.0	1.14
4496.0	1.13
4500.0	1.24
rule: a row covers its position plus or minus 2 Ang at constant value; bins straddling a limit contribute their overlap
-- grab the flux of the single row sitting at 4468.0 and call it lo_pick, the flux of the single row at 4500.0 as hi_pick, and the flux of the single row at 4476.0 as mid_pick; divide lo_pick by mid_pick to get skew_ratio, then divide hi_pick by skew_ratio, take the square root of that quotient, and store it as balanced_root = 1.21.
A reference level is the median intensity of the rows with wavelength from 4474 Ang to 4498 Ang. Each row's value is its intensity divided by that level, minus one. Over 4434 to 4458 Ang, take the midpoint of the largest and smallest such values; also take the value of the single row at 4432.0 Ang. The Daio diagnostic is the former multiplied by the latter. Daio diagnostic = 0.0164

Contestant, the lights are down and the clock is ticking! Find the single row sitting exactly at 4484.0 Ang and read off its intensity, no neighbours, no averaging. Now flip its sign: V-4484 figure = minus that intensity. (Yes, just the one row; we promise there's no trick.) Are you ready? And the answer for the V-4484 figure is -1.09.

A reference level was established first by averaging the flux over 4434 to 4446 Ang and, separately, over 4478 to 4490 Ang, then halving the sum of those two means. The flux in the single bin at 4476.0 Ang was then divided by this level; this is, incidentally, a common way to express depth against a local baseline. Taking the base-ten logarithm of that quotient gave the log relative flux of 0.057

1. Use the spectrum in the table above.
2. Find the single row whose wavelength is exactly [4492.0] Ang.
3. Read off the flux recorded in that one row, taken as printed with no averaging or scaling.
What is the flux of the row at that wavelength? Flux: 1.14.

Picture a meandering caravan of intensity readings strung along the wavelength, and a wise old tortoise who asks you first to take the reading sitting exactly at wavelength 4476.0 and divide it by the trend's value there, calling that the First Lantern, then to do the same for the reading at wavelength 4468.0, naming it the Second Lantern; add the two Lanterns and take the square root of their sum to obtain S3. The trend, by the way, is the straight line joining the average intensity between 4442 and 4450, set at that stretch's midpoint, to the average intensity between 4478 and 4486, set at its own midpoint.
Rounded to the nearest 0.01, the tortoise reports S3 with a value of 1.42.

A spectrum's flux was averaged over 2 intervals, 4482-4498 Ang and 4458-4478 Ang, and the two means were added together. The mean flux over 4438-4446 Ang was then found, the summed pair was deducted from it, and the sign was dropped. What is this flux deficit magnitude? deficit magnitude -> 1.12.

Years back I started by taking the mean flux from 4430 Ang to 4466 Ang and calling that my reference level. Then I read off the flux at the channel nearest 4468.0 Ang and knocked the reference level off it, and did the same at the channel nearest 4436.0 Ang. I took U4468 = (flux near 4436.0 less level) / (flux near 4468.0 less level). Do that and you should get -1.8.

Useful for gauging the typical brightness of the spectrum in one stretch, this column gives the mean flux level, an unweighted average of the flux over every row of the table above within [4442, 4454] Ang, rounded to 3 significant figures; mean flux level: 1.09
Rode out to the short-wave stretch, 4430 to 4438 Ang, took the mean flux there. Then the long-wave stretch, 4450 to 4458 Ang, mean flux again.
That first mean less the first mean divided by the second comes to -0.101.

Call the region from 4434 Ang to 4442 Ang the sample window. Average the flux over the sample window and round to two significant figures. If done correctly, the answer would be 0.96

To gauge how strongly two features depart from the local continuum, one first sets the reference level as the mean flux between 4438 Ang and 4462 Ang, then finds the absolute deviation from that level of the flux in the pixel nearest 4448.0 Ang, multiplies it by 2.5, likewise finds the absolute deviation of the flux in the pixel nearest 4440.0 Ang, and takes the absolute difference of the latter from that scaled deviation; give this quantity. 0.41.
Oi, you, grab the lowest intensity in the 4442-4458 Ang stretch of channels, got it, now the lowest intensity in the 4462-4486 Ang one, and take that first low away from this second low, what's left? 0.27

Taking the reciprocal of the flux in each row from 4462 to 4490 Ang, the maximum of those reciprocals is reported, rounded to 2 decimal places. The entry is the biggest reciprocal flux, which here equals 0.96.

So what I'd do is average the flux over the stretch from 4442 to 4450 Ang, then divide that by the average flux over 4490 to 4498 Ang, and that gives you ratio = 0.99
